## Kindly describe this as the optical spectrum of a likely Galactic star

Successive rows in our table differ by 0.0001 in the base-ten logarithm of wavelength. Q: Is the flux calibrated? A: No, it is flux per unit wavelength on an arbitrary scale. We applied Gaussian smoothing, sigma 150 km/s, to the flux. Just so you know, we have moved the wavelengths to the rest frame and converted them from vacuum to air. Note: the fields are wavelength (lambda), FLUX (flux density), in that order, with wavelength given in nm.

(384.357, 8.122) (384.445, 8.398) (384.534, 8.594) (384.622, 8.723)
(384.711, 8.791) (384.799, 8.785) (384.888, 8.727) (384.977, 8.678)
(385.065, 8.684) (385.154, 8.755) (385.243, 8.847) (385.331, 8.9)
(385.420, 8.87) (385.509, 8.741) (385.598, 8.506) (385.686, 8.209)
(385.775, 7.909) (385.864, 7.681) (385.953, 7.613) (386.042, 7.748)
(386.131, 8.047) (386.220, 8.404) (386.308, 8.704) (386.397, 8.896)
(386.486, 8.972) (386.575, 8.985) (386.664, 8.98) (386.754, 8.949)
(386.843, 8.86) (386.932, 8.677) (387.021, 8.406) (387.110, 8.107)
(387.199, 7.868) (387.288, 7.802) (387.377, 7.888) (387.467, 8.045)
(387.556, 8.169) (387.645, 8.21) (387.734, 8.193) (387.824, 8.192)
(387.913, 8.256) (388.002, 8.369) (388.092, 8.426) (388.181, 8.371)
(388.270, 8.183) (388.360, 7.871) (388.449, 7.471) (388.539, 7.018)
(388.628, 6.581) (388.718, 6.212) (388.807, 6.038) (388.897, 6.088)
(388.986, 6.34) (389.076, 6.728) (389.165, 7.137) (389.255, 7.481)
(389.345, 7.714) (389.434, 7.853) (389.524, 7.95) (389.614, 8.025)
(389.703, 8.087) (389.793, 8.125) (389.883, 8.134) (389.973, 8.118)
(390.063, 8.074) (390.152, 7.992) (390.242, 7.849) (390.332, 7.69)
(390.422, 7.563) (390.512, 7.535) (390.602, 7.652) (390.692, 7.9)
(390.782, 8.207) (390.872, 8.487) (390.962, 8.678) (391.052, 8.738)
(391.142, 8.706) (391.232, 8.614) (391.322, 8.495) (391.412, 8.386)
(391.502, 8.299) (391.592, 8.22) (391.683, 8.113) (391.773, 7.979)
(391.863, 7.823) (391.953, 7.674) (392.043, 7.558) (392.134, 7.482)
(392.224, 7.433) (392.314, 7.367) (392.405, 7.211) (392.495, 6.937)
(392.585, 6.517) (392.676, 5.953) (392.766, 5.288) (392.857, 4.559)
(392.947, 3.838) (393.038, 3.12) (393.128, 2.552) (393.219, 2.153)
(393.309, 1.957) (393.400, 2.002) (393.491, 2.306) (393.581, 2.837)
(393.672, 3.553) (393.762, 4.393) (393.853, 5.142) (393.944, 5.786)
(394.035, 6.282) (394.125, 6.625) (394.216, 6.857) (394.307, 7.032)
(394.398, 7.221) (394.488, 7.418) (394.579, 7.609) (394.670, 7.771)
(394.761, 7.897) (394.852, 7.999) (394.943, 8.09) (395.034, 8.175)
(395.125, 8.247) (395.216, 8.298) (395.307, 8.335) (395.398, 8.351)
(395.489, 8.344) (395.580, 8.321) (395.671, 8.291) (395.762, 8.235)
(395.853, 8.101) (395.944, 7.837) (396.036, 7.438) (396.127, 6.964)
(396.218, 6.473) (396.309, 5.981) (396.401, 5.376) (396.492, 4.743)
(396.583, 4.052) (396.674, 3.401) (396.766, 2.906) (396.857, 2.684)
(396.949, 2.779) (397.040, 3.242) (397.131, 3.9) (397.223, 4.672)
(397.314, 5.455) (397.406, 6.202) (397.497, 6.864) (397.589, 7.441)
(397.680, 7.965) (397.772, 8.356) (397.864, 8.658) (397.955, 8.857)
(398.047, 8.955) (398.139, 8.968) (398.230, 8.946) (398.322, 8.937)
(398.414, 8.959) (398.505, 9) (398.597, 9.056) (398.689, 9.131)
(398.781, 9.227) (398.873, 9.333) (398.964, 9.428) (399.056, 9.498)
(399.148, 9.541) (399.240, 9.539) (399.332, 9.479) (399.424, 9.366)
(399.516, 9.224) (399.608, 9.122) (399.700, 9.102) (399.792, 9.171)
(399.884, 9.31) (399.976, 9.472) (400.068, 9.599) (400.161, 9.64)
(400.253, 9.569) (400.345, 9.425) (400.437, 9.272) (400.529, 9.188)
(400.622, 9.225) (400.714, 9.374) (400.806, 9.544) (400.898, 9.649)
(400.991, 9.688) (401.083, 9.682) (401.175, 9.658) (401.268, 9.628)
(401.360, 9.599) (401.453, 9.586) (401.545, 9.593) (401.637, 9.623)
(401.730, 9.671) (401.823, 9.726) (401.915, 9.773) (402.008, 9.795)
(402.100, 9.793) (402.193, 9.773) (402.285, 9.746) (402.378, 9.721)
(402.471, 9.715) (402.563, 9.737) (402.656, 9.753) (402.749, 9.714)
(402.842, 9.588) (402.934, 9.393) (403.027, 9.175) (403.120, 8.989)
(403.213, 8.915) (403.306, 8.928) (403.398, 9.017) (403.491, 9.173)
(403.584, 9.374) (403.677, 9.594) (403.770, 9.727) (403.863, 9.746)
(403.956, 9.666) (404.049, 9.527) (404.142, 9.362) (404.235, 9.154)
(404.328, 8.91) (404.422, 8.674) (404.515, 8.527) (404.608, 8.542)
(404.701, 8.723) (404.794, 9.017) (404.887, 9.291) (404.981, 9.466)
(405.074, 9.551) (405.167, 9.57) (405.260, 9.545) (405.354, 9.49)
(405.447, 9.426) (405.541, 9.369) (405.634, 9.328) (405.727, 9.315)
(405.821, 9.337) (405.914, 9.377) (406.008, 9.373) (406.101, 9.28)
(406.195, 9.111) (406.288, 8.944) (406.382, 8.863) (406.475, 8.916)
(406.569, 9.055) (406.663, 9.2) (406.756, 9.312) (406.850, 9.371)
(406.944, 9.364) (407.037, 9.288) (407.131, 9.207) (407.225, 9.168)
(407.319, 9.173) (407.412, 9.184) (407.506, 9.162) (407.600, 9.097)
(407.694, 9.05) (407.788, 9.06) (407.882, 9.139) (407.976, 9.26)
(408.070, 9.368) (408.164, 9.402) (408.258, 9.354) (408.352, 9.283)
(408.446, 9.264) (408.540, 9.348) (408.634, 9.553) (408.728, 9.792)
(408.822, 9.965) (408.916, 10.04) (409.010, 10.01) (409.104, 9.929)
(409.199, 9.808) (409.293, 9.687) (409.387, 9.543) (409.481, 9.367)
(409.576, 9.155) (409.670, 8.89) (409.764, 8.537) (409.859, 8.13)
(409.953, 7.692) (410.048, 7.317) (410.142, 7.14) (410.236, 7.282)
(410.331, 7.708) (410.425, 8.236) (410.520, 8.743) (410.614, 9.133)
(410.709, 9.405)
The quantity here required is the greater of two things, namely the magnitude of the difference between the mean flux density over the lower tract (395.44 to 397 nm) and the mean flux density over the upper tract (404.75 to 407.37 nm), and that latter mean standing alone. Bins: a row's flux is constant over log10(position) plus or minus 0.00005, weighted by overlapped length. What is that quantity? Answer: 9.3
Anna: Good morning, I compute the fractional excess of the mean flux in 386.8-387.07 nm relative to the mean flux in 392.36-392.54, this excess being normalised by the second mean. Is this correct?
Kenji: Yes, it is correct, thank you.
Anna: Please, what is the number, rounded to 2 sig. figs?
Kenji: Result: 0.22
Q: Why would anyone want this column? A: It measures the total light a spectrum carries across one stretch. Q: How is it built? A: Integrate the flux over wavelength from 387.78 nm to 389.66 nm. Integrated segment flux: 14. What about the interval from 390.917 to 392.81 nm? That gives 15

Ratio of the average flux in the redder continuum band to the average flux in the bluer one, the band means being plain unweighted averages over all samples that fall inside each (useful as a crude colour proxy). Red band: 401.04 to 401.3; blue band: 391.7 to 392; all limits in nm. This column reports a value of 1.23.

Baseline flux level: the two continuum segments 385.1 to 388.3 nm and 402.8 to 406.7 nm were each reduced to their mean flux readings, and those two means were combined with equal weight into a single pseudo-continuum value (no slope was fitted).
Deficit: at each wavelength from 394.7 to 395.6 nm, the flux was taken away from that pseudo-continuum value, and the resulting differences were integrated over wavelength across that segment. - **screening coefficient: 0.5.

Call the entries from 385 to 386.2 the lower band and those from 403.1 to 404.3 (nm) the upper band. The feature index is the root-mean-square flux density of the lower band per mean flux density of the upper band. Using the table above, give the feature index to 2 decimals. 0.90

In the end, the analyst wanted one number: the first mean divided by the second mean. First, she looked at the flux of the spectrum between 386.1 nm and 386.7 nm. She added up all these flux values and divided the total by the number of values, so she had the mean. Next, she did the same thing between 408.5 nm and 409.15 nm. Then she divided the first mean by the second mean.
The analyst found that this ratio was 0.89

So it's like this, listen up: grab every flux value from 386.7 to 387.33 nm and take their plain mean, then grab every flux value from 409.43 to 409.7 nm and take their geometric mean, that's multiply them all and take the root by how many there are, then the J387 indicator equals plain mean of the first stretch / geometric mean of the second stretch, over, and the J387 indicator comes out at 0.92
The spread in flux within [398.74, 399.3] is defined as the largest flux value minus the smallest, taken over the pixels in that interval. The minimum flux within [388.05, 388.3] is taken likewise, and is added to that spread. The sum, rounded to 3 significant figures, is 8.50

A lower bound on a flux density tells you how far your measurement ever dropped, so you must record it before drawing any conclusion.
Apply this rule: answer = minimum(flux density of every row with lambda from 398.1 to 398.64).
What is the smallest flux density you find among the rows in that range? 8.937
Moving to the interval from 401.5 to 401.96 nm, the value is 9.593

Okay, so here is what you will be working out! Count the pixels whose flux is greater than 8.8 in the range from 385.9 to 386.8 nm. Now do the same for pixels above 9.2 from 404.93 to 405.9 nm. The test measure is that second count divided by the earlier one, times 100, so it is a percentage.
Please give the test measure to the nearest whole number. 200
